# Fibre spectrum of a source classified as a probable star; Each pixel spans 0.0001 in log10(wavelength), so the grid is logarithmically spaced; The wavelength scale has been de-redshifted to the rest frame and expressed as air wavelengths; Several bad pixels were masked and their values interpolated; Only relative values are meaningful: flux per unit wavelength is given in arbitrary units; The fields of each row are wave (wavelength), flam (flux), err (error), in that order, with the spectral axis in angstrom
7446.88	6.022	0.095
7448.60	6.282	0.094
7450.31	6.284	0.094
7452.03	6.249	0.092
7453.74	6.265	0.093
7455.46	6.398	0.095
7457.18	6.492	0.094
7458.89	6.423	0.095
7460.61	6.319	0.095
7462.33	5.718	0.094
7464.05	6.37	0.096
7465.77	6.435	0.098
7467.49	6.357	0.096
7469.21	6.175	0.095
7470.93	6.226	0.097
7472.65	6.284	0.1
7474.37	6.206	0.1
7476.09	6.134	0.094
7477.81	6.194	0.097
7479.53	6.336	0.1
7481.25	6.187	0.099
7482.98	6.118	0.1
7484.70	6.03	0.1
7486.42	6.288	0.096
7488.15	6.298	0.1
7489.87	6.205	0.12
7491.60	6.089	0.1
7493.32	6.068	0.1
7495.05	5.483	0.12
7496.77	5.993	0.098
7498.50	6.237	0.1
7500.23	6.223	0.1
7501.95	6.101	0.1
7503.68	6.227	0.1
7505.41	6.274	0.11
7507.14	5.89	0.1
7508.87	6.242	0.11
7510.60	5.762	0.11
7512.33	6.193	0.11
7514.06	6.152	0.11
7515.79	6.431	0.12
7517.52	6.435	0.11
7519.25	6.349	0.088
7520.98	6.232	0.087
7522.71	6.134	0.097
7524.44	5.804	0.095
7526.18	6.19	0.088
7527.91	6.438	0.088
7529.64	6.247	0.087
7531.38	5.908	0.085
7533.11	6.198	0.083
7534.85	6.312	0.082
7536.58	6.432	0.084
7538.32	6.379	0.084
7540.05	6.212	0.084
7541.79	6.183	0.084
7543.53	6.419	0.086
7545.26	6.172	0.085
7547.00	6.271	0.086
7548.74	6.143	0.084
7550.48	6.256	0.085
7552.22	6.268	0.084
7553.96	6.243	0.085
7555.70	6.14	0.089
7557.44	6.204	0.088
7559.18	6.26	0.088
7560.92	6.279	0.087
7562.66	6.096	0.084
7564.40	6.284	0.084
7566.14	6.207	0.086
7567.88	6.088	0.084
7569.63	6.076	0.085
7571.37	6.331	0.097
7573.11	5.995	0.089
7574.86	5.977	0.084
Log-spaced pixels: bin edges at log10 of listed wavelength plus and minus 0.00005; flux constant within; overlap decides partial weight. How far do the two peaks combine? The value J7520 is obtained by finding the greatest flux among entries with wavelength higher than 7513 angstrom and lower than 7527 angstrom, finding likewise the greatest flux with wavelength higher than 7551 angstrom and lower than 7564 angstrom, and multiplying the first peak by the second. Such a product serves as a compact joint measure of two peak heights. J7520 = 40.4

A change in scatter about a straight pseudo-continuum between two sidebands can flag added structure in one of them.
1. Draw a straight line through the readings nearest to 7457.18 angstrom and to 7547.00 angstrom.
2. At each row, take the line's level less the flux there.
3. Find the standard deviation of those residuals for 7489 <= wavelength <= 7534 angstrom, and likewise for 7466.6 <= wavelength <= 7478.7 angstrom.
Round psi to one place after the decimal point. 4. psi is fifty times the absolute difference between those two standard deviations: 8.1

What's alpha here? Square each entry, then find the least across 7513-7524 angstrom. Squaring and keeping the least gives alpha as 37.6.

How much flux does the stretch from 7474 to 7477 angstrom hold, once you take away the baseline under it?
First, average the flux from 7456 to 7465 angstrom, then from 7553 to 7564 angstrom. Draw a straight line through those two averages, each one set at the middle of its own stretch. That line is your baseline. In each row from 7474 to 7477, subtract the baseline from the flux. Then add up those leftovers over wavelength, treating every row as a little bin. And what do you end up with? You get -0.3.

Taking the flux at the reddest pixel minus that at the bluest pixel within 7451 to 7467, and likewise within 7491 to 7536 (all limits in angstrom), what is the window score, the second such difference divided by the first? 1.2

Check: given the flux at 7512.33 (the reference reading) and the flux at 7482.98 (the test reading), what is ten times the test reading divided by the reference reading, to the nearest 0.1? 9.9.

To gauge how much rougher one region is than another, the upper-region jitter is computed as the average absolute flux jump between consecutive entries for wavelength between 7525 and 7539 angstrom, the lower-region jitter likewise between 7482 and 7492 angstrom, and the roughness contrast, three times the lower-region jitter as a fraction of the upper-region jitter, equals 1.8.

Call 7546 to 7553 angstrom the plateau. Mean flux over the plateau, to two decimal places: 6.23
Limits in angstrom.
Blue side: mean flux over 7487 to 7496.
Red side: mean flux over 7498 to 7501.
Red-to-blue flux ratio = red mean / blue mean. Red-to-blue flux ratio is 1.03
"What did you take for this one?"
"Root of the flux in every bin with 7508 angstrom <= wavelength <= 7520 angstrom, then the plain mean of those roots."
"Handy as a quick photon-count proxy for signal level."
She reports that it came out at 2.49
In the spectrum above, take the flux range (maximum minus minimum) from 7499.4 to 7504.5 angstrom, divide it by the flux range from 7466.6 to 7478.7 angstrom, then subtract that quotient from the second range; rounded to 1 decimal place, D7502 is -0.3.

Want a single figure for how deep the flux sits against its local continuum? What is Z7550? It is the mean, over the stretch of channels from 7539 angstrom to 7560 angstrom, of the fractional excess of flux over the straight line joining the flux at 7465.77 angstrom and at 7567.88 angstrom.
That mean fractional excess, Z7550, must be 0.01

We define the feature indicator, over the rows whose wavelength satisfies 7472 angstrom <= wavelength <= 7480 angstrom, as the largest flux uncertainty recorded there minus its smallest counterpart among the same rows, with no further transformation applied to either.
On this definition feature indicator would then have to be 0.006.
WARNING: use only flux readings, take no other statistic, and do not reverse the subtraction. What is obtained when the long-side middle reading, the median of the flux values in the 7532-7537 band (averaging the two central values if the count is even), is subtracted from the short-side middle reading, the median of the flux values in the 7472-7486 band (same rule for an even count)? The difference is -0.12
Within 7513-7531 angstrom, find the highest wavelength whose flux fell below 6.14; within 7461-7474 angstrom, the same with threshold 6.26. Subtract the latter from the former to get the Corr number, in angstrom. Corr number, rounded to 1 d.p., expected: 53.5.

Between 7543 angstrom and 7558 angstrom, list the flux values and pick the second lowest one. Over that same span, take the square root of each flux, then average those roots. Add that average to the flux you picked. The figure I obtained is 8.64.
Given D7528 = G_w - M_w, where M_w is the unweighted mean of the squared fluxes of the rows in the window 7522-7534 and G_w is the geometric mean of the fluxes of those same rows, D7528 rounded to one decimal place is -31.5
